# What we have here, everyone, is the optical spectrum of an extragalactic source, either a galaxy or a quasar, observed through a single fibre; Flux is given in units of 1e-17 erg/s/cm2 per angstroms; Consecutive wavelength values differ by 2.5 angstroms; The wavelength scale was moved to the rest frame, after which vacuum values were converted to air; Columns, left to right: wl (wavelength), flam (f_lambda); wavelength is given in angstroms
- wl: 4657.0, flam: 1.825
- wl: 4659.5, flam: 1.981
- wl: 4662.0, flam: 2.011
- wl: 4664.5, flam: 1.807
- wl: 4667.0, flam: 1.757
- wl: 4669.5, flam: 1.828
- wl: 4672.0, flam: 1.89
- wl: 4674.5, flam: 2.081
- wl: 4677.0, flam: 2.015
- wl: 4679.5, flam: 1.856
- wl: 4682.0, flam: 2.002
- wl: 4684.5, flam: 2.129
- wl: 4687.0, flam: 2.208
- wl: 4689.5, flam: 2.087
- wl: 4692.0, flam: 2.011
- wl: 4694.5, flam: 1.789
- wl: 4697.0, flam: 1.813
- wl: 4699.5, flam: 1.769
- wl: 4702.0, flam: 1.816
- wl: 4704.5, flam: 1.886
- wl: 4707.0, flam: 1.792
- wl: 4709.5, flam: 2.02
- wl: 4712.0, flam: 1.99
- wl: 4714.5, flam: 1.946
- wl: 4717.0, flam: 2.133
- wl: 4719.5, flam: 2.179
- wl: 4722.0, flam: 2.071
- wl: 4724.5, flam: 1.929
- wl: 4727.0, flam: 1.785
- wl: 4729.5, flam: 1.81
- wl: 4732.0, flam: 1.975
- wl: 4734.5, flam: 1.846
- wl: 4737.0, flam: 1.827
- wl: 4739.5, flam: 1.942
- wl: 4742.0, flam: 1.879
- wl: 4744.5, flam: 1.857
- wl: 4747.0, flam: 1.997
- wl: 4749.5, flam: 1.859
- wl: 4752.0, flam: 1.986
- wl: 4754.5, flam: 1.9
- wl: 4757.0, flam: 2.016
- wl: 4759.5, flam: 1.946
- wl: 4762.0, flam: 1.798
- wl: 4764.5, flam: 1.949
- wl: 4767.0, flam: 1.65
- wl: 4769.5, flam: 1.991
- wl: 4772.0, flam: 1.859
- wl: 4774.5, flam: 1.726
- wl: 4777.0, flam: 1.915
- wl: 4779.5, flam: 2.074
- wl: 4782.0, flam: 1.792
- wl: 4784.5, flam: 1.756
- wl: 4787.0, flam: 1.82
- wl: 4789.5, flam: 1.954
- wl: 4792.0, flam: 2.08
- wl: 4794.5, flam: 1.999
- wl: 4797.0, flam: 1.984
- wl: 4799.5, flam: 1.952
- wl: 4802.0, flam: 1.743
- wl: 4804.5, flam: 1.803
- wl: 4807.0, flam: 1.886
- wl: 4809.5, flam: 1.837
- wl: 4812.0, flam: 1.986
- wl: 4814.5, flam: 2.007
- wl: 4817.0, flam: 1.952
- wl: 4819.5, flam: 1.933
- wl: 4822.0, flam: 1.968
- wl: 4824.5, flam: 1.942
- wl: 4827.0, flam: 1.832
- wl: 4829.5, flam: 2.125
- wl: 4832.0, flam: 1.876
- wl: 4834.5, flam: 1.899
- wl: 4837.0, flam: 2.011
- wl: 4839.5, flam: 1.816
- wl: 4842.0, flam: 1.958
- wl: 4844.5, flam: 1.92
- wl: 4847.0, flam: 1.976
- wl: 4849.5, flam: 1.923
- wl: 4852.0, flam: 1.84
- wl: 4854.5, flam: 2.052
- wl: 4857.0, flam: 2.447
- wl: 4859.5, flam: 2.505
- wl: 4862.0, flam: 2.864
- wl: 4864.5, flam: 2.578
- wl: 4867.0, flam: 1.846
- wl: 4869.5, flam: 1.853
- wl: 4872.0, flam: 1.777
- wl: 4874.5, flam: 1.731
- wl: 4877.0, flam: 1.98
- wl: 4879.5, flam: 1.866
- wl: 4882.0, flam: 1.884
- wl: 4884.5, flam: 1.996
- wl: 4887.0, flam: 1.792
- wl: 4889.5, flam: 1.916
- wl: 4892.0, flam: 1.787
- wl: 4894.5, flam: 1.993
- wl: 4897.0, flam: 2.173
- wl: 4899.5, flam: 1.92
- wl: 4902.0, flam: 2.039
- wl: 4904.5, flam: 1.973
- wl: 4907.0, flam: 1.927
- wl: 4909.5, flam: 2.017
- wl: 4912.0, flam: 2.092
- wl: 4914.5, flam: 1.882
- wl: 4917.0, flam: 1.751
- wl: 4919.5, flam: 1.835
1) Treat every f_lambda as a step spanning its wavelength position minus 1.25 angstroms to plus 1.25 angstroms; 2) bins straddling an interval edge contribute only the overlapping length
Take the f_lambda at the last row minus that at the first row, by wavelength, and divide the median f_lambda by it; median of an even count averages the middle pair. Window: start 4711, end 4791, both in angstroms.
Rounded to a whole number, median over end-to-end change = -53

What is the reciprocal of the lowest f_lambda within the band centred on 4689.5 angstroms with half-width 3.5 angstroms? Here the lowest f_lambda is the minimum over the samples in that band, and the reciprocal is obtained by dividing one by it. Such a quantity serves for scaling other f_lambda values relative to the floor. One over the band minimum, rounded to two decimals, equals 0.50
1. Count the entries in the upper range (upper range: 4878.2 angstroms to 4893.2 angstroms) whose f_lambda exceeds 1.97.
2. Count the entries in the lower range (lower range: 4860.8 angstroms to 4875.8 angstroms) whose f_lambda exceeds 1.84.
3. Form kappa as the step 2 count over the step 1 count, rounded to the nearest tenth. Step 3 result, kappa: 4.0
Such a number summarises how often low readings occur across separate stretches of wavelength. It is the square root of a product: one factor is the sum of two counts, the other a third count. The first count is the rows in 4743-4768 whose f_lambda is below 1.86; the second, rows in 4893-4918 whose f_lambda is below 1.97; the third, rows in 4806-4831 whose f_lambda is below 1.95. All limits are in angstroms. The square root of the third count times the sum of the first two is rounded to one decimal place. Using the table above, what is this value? 6.3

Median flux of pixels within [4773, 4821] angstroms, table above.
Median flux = 1.93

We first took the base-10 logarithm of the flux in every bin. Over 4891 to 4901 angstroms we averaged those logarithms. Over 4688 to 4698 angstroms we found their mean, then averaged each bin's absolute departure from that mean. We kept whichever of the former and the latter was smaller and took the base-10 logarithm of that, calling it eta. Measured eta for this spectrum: -1.55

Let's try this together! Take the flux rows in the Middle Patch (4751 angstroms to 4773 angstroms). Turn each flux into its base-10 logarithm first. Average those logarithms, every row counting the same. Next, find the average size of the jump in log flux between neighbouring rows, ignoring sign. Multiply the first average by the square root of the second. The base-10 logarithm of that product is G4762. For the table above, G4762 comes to -1.26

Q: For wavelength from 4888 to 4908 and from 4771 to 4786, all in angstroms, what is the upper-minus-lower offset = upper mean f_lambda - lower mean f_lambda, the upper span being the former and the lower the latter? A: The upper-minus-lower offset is 0.11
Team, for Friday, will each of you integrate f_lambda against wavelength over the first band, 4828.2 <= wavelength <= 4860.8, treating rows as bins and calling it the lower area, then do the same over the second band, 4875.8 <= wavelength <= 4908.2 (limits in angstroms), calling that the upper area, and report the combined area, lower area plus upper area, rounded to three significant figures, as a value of 129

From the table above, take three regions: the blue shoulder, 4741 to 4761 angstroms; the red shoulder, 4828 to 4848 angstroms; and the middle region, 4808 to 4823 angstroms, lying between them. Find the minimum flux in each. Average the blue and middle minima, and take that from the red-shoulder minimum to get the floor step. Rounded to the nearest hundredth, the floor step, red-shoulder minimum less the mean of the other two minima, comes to -0.03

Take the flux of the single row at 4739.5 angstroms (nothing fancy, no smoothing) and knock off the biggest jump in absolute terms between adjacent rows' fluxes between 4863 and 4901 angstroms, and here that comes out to 1.21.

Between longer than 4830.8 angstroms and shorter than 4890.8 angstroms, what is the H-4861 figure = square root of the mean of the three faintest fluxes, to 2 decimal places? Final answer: 1.33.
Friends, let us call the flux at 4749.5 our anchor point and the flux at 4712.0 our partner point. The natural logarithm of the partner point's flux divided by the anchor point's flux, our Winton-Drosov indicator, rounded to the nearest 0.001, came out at 0.068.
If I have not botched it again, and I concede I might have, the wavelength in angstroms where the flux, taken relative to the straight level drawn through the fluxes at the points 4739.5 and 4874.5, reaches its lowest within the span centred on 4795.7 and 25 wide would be 4784.5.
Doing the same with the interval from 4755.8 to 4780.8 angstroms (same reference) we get 4767.0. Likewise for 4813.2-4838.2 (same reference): 4827.0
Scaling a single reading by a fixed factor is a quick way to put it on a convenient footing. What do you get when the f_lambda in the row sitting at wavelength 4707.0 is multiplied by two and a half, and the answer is 4.48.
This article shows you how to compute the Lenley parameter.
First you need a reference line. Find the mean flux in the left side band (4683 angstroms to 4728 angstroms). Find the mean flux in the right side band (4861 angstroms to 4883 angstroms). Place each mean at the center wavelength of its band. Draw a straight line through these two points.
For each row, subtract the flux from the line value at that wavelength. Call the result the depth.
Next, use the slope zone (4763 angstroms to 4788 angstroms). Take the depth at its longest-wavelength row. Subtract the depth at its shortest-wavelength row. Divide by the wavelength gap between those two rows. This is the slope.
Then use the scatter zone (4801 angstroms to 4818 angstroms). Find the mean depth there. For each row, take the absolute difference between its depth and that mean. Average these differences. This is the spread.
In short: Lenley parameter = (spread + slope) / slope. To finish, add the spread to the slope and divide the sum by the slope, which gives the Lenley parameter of 14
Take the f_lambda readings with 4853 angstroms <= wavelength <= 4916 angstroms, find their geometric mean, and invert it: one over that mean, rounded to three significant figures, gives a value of 0.495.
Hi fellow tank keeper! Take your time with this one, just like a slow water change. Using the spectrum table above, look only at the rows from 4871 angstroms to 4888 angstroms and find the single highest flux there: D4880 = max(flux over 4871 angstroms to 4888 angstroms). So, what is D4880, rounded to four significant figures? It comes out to 1.996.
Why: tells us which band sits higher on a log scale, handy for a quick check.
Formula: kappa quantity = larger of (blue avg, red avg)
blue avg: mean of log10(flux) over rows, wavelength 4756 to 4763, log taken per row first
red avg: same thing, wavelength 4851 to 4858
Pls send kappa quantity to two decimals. 0.32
